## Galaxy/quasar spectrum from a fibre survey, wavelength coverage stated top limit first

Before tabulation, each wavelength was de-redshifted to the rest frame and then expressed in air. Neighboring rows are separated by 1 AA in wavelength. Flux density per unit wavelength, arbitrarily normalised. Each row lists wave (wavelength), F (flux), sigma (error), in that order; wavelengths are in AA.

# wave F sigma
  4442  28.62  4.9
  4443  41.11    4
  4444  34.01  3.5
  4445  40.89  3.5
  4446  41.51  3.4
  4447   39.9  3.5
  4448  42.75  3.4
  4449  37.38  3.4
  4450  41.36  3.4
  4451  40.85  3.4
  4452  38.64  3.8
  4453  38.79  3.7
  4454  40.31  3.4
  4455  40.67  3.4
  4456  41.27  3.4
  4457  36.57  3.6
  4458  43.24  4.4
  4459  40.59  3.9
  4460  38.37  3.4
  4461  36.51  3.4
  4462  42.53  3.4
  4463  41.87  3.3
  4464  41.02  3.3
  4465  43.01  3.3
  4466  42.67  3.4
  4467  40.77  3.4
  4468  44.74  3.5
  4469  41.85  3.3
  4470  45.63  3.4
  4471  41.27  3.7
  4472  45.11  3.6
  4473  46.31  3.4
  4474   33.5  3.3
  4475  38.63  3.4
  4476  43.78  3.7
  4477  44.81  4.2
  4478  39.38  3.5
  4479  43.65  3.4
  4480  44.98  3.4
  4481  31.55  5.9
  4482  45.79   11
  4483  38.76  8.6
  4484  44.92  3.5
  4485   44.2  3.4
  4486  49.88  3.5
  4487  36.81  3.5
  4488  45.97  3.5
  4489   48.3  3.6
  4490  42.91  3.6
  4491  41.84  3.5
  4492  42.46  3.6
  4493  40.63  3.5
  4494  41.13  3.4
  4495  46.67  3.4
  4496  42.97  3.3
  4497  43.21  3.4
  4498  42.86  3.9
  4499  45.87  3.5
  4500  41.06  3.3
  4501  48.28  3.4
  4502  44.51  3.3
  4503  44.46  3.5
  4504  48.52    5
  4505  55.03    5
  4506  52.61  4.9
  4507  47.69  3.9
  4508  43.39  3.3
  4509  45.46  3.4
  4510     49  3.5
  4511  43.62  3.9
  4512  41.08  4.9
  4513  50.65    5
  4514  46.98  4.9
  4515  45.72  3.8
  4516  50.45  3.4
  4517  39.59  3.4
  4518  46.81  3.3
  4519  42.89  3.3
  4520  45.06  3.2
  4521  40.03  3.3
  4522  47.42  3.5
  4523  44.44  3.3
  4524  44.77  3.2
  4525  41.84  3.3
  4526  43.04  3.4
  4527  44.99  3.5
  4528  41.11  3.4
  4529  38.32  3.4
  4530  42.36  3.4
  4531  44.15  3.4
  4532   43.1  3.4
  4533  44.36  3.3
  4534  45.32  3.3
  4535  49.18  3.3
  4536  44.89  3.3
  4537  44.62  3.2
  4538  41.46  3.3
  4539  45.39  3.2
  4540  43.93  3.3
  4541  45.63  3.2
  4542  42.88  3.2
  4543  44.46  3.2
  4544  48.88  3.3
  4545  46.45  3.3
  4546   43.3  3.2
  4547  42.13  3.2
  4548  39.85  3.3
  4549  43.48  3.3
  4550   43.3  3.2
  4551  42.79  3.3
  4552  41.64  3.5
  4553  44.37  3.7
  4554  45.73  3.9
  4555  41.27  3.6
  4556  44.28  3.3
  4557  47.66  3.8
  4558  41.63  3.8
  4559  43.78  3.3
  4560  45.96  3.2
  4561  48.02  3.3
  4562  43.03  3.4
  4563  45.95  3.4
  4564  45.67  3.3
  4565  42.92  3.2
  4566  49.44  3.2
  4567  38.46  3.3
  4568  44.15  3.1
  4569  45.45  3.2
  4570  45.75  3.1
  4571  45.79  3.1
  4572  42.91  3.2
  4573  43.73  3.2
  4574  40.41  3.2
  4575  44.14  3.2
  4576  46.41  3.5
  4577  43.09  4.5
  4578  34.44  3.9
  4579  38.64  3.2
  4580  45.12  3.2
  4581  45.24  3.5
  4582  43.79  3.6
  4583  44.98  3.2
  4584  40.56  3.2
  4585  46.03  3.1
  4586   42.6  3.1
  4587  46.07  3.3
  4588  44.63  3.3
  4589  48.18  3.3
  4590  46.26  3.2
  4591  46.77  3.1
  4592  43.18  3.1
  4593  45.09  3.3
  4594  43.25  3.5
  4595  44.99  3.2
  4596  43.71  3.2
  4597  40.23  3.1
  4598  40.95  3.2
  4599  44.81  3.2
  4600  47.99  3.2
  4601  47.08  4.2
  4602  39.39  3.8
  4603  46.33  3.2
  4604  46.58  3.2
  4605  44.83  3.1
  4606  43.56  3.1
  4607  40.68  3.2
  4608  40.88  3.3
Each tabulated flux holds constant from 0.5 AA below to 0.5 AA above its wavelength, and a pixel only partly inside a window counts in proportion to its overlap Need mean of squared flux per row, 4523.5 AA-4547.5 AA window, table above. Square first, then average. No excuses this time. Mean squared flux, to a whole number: 1943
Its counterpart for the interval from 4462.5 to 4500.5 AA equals 1832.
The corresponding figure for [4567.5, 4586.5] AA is 1886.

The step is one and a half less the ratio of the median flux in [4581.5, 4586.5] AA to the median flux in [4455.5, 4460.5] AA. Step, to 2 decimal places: 0.42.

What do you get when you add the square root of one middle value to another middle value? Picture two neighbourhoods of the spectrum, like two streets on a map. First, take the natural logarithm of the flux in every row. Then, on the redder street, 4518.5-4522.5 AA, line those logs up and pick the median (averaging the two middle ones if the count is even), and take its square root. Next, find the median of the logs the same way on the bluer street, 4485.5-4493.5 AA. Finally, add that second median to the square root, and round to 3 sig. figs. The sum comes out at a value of 5.70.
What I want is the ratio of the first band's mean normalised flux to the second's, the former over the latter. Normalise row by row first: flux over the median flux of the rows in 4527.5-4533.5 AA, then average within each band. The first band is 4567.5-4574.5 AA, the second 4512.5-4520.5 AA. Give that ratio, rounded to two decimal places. 0.96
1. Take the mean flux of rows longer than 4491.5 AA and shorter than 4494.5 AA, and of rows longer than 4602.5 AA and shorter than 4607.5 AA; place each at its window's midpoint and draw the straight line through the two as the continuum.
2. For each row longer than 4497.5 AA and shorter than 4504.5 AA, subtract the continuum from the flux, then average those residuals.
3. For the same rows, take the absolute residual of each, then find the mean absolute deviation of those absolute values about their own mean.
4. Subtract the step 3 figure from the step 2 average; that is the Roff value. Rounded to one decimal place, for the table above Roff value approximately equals 1.5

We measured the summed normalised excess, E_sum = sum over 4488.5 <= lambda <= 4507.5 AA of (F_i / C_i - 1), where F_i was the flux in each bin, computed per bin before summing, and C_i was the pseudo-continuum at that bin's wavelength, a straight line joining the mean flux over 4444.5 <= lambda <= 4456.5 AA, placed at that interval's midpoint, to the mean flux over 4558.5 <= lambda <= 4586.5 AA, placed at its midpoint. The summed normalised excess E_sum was 1.64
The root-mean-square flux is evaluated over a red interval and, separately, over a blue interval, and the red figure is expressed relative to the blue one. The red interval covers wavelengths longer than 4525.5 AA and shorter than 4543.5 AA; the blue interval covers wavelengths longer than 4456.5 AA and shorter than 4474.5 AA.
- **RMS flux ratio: 1.06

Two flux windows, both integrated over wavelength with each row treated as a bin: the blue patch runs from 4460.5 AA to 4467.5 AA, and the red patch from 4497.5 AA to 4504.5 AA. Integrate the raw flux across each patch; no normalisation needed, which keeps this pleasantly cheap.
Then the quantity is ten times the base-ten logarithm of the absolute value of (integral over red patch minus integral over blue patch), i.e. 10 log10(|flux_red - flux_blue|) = 14.3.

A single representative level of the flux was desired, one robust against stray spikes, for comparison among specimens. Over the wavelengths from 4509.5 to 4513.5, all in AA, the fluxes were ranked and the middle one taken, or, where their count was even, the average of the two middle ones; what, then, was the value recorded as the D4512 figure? 46.3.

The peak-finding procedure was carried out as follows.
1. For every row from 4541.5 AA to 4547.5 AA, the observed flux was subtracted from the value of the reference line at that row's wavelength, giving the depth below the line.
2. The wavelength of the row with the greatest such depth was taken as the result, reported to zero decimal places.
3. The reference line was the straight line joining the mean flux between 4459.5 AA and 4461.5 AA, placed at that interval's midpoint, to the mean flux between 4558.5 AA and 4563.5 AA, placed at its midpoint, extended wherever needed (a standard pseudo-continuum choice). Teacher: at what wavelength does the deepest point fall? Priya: 4547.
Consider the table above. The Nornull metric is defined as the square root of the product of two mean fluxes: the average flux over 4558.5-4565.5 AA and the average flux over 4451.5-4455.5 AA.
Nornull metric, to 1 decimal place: 42.2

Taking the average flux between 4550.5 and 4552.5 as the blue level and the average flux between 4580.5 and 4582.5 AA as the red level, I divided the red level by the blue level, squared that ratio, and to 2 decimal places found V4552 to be 1.11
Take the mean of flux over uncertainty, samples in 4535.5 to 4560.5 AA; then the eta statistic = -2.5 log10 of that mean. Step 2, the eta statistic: -2.80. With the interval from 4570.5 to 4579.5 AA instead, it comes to -2.74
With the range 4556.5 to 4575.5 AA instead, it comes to -2.83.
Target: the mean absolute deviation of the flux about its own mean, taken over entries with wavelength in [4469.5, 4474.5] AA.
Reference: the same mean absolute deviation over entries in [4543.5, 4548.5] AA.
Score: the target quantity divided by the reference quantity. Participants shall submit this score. 1.41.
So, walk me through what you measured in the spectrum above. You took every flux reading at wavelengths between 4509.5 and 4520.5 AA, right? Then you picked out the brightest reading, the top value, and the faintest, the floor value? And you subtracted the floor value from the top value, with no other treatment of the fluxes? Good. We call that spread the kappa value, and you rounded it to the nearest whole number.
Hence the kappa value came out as 11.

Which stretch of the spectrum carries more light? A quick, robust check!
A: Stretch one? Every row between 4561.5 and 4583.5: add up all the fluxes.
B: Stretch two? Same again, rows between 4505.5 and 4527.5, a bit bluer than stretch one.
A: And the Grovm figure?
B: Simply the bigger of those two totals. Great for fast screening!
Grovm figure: 998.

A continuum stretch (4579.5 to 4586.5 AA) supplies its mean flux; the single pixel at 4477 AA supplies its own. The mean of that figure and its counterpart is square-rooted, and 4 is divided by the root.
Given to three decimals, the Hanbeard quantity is 0.600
